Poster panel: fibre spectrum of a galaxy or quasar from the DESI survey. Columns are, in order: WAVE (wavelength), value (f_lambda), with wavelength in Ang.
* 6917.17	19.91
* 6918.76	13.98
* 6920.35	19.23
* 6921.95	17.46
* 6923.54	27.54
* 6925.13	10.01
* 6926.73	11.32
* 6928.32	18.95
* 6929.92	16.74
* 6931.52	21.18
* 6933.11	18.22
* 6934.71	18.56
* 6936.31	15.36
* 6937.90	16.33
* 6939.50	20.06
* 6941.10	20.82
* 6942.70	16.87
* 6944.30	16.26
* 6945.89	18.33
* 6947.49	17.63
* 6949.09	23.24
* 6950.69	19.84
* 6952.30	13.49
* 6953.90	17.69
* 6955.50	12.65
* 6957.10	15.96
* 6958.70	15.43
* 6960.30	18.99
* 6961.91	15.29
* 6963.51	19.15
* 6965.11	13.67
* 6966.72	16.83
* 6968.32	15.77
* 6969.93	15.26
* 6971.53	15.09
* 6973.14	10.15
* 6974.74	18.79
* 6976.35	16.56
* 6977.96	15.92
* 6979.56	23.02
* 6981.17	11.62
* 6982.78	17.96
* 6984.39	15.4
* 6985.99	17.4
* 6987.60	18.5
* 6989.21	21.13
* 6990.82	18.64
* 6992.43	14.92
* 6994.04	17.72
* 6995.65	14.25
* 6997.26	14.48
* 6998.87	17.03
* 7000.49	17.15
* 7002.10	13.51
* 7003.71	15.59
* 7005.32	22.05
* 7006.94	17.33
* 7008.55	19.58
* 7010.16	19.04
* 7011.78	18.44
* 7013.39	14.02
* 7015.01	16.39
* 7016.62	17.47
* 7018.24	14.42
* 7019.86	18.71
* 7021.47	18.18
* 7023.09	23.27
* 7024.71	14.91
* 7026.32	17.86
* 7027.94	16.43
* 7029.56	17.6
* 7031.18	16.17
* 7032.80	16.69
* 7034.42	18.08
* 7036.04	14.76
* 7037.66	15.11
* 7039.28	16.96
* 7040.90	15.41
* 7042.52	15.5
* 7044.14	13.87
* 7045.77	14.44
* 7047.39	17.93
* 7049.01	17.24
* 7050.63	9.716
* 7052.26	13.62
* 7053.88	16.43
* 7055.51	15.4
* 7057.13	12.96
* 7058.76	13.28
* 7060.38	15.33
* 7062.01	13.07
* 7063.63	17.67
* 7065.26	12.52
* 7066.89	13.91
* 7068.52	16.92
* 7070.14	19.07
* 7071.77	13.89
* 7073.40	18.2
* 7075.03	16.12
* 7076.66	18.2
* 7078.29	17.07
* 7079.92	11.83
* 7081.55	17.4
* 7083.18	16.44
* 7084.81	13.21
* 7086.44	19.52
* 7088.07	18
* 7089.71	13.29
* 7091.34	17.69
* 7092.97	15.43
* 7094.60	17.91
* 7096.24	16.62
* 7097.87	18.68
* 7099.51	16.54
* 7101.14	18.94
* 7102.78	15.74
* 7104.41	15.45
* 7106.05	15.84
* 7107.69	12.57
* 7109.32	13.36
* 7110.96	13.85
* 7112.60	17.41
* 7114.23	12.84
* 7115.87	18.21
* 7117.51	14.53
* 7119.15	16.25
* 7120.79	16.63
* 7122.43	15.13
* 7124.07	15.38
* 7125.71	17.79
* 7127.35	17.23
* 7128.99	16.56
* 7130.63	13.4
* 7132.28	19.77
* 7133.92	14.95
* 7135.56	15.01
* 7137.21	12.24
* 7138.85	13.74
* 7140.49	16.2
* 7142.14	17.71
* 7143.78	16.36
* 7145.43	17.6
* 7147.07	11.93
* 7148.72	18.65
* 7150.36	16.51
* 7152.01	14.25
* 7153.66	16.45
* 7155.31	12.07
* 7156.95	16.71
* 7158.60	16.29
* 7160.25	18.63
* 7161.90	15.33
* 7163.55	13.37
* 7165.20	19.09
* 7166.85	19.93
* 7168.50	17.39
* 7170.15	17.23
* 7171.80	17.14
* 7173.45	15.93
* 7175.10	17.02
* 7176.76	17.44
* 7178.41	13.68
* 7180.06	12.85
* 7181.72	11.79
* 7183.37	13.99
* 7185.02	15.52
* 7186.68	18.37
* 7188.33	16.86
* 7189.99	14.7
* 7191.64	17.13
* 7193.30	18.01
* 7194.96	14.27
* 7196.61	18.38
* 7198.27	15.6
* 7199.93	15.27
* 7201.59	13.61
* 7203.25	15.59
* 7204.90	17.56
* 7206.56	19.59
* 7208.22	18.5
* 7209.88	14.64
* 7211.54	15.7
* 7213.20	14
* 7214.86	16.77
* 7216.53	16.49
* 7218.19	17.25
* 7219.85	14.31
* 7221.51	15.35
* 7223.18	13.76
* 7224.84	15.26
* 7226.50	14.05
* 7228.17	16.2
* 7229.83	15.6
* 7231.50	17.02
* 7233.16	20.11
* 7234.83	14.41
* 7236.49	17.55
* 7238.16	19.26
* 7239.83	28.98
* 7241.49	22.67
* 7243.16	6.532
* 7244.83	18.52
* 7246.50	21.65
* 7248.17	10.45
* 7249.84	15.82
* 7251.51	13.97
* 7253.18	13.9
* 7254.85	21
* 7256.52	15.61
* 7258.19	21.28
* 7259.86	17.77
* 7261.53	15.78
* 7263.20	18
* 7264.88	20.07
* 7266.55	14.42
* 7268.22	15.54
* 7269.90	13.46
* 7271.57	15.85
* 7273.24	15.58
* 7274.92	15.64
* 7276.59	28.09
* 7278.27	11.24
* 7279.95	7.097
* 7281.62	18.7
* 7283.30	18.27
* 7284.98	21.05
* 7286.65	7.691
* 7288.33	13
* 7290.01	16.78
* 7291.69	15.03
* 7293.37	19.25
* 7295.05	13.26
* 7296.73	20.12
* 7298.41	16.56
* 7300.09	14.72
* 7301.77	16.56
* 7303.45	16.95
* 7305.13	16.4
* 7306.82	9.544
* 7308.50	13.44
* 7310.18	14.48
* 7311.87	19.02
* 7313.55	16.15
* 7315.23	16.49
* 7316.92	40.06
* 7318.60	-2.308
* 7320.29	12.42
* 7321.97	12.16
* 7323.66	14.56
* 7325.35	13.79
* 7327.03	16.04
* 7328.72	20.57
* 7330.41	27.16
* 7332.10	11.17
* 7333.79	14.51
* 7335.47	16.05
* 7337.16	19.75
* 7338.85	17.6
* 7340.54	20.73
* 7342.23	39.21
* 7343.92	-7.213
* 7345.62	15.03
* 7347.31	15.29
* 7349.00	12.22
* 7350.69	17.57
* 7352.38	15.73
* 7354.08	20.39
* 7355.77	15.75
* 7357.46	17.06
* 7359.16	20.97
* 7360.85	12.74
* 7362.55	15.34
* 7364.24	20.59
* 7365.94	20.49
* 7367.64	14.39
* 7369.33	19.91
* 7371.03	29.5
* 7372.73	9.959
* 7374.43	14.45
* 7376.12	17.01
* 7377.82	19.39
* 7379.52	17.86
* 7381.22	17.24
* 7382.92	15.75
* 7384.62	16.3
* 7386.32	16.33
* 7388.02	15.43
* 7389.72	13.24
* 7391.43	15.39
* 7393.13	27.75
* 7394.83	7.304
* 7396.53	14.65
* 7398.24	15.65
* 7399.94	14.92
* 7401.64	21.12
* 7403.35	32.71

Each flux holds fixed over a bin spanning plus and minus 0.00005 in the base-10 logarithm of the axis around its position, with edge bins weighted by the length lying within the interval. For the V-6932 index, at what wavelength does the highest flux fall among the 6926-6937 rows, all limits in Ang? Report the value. 6931.52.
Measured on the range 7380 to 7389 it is 7381.22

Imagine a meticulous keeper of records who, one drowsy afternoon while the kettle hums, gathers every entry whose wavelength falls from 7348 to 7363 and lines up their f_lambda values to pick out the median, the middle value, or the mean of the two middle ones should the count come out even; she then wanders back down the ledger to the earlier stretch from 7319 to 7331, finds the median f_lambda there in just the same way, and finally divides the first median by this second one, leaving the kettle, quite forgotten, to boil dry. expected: 1.08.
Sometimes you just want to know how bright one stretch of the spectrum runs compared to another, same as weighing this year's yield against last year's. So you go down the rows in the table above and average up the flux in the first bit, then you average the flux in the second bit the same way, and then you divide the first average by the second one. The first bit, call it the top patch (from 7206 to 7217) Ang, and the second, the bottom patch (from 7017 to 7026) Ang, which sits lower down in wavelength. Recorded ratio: 0.92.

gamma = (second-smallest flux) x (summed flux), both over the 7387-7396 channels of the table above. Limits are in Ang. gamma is 1047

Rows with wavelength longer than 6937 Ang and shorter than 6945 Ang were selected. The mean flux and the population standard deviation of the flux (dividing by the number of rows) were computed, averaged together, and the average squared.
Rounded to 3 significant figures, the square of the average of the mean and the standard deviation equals 100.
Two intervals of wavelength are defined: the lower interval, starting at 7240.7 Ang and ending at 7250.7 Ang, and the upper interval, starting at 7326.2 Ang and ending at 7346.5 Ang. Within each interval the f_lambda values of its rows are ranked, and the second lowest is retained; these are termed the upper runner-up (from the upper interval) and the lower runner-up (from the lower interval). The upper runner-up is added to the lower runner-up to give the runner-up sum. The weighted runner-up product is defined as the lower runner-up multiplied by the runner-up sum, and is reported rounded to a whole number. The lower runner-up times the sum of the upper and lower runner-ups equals 226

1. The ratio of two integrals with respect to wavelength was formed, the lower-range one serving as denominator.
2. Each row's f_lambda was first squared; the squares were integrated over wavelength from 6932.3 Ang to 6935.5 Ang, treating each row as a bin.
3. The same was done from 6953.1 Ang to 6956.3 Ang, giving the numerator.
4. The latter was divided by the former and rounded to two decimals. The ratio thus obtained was 0.70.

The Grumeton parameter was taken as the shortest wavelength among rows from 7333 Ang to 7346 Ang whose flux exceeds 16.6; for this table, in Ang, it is 7337.16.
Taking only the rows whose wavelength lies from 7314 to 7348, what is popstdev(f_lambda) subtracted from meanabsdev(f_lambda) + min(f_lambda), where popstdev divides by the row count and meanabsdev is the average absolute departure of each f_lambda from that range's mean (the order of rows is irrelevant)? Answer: -11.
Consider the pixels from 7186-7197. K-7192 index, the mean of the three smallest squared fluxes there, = 235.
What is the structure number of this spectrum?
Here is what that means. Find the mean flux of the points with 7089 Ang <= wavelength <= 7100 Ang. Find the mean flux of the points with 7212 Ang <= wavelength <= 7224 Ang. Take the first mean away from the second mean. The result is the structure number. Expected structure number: -1.2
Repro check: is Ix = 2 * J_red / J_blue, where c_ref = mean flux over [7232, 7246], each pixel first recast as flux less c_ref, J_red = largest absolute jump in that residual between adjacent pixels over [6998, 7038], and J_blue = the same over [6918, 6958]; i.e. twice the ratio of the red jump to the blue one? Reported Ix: 1.0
